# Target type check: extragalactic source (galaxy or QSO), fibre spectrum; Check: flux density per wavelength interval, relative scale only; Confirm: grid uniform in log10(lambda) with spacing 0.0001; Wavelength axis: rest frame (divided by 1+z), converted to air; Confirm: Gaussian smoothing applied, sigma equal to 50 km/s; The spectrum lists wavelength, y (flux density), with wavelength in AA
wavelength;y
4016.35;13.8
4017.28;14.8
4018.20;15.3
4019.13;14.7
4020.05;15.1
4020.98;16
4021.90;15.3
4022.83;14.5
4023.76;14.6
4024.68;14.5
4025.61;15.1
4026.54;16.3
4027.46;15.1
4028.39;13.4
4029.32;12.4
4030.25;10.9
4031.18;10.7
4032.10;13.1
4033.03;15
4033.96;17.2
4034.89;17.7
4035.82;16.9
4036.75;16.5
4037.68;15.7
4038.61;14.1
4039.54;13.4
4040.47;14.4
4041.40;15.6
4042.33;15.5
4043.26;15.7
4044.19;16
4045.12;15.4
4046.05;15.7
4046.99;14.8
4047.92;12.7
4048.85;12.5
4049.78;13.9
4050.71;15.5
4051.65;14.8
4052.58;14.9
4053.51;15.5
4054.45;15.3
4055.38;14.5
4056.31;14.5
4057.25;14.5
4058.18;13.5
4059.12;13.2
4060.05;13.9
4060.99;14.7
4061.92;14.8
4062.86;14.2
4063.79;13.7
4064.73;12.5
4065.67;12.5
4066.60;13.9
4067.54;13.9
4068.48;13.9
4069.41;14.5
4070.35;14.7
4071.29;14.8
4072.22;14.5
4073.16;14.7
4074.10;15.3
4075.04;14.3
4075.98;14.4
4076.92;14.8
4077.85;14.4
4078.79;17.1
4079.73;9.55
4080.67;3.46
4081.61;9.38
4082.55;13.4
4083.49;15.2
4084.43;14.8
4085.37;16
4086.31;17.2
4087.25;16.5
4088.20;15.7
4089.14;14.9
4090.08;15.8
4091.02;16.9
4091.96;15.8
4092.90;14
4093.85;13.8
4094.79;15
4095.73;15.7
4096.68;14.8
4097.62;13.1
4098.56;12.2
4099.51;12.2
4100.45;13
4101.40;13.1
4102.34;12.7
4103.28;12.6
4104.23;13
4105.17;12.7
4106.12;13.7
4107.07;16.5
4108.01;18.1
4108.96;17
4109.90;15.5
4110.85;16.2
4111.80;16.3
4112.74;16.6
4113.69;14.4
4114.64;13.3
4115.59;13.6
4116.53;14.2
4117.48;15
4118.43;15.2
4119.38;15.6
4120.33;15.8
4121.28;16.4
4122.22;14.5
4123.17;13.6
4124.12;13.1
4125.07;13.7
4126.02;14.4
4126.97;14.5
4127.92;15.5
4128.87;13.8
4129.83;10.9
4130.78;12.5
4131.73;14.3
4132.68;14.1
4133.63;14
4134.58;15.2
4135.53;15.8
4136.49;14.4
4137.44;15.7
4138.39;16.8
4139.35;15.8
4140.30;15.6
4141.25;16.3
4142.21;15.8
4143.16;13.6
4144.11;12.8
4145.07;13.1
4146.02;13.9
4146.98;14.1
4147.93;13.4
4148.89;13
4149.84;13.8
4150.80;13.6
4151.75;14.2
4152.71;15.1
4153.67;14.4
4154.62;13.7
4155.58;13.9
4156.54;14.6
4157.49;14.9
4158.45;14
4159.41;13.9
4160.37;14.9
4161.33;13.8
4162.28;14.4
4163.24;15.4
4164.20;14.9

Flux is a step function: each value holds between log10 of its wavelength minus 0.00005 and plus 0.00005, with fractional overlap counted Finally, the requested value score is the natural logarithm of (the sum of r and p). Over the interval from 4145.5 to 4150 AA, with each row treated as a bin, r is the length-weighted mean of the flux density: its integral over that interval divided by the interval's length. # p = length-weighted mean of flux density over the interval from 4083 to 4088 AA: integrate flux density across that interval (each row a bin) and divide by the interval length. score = 3.39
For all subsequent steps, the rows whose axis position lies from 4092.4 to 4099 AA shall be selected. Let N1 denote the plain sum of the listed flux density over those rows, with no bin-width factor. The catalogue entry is 99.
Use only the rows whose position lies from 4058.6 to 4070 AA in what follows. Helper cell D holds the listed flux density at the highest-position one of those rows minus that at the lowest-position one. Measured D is 1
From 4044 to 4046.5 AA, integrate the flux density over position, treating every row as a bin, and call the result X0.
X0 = 39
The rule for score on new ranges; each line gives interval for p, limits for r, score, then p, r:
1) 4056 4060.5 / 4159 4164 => 3.35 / 13.9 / 14.5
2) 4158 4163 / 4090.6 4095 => 3.38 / 14.3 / 15.1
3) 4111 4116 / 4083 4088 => 3.43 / 14.9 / 15.9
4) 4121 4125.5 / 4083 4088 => 3.40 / 14.2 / 15.9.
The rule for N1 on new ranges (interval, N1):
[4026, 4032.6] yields 92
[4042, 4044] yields 31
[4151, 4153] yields 29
